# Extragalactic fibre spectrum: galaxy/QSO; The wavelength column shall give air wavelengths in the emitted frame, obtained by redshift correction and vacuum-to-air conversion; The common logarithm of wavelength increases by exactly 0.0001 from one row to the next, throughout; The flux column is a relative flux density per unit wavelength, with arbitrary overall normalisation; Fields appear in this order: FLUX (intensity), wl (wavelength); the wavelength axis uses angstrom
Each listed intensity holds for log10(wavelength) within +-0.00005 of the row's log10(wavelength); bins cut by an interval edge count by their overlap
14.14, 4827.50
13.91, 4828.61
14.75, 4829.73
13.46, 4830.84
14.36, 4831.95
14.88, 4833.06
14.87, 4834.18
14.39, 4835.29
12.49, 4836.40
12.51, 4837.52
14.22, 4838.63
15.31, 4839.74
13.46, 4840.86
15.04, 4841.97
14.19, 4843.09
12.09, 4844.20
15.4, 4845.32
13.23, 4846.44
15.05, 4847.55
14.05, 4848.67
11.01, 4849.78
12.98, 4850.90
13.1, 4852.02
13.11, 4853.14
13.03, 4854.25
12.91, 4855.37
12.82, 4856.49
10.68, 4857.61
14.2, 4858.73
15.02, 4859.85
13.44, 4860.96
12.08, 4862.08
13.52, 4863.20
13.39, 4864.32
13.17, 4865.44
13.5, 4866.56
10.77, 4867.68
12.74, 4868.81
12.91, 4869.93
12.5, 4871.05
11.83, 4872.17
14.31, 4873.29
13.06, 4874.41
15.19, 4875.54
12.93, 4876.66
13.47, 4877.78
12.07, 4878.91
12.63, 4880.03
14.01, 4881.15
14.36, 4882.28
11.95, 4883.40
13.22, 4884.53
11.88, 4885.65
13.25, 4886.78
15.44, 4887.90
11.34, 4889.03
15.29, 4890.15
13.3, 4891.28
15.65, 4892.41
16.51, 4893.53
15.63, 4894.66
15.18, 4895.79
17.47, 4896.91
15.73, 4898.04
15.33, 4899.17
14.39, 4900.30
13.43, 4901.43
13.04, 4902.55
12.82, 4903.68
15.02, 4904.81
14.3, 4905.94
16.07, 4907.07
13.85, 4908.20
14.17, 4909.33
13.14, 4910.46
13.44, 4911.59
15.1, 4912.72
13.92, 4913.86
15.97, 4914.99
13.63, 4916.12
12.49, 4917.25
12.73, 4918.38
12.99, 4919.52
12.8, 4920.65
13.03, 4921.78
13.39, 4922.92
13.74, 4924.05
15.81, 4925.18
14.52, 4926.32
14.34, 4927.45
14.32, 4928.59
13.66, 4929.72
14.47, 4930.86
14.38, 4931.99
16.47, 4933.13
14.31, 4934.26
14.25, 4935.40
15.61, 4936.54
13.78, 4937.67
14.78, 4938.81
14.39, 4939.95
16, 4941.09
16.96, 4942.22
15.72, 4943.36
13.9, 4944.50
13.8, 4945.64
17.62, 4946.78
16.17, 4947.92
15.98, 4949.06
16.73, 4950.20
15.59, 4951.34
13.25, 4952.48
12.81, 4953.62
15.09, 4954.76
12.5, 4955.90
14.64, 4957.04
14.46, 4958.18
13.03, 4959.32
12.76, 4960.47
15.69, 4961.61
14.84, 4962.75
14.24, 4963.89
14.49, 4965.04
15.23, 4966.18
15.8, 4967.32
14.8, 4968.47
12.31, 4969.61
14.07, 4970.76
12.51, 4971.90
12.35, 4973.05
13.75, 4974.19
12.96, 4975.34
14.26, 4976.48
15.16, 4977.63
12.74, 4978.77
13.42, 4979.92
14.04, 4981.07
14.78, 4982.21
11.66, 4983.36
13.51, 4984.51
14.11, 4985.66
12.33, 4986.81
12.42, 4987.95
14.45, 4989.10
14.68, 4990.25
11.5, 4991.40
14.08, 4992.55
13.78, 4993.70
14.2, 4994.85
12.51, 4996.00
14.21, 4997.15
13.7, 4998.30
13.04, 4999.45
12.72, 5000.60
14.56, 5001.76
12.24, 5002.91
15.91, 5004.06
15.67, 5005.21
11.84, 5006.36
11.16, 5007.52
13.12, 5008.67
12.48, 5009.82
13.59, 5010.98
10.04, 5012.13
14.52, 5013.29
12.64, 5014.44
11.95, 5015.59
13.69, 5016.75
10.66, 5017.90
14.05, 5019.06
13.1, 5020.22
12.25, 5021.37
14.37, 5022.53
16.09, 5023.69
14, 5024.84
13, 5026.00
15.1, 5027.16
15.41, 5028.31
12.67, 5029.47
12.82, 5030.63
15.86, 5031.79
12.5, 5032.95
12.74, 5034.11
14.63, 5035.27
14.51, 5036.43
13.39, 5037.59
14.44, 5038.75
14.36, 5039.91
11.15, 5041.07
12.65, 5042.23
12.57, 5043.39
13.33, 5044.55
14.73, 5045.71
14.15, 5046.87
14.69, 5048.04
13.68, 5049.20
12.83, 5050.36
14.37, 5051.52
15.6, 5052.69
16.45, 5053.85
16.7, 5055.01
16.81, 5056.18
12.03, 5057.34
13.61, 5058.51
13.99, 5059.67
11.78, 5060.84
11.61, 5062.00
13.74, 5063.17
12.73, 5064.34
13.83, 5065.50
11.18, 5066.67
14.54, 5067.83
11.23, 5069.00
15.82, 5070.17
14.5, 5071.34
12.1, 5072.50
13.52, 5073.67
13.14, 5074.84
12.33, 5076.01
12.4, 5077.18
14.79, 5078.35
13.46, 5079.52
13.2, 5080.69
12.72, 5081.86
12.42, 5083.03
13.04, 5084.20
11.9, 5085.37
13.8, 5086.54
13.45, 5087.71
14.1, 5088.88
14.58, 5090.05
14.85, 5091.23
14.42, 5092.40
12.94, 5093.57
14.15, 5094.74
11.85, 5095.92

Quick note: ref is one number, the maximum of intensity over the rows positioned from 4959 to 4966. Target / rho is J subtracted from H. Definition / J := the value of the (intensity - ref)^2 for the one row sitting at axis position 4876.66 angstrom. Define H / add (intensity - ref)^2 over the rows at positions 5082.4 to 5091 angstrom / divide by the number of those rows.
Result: -1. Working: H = 6.3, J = 7.6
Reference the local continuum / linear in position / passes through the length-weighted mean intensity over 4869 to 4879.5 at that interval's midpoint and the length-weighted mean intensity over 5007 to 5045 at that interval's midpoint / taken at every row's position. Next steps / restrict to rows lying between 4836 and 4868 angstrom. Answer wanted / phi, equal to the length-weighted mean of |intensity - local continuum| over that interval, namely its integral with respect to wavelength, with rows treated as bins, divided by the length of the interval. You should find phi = 0.93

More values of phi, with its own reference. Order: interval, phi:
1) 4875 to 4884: 0.93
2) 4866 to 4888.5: 0.89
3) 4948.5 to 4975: 1.35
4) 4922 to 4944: 1.56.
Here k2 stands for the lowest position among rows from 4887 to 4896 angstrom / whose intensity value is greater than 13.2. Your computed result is 4887.90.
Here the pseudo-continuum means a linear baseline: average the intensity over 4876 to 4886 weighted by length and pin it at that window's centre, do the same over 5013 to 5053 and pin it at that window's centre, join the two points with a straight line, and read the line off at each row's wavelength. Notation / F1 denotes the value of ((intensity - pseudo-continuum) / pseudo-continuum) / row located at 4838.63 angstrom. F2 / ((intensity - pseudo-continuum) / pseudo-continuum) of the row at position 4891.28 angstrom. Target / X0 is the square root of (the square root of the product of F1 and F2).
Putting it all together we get 0.22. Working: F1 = 0.11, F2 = 0.02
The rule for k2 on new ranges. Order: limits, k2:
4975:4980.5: 4976.48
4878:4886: 4881.15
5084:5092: 5086.54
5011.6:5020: 5013.29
